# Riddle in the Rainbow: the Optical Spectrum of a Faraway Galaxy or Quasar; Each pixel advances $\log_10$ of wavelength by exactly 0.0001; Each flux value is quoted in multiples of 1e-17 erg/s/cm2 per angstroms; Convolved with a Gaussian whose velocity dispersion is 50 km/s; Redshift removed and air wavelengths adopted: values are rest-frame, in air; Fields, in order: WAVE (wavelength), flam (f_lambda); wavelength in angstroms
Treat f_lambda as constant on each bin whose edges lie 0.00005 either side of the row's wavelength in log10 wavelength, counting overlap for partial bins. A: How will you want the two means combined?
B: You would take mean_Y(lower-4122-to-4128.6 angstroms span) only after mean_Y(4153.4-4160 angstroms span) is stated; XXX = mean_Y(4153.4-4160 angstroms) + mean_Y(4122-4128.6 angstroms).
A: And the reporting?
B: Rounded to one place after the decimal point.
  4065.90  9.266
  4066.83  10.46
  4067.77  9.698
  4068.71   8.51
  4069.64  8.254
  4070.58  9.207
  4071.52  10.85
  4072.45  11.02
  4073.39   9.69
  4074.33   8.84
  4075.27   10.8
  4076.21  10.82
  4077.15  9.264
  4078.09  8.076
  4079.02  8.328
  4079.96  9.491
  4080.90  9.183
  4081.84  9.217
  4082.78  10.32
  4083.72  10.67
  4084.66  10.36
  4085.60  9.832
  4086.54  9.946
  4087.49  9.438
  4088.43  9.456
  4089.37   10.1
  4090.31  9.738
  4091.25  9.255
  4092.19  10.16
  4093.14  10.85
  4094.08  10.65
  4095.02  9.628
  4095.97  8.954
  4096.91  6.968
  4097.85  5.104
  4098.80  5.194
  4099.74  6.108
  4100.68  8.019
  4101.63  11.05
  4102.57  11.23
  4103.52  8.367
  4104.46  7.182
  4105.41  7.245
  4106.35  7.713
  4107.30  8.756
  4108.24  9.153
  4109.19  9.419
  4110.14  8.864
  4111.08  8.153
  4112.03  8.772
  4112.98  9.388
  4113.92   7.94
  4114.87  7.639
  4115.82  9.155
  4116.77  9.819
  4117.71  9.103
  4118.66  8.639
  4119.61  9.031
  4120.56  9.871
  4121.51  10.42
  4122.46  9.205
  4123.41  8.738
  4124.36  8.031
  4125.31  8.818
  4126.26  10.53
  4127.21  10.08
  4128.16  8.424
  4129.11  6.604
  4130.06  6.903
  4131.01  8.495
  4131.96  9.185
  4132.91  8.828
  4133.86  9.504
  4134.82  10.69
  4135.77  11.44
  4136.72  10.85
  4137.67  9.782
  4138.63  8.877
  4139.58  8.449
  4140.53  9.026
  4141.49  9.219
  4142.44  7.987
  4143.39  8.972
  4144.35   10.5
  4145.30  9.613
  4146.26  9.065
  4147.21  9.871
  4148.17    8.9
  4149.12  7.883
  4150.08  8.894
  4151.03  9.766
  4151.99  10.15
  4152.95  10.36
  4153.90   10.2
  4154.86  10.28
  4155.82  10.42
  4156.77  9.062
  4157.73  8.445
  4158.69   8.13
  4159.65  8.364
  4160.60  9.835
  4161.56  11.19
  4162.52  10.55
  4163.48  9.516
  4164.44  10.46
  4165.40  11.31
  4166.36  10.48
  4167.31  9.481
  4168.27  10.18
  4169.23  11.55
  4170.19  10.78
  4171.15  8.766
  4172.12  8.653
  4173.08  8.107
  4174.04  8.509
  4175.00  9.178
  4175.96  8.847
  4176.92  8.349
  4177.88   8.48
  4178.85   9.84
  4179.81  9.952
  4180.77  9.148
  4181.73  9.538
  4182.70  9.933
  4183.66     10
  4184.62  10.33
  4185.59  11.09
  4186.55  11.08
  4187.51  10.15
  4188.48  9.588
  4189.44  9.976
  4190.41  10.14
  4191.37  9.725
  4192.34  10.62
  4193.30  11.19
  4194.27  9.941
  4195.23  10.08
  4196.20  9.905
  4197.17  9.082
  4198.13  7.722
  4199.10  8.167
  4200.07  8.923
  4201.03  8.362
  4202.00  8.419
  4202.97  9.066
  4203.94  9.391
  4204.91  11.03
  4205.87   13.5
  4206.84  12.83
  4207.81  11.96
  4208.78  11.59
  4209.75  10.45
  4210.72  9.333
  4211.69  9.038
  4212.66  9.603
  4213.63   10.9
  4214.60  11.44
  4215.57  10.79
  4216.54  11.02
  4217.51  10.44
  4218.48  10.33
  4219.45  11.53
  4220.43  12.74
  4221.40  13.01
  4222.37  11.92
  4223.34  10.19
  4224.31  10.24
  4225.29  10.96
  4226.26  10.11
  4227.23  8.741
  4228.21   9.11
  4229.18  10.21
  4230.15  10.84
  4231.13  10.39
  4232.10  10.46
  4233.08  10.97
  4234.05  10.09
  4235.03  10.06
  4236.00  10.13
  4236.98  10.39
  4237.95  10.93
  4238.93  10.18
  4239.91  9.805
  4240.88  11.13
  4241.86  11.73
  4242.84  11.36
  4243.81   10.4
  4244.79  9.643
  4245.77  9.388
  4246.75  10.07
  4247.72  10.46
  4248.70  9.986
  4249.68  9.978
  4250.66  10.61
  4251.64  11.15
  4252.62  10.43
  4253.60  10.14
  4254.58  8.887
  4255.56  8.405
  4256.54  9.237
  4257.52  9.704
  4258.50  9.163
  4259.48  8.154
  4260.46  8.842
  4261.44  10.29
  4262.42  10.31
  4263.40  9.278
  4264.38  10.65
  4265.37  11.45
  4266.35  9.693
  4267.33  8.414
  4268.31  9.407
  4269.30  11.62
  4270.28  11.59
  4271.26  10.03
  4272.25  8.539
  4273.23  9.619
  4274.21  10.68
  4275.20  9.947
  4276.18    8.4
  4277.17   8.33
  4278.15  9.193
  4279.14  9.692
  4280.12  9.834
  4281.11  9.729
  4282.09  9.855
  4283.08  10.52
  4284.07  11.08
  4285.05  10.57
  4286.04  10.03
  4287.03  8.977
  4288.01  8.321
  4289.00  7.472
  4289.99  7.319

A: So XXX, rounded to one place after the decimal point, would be 18.4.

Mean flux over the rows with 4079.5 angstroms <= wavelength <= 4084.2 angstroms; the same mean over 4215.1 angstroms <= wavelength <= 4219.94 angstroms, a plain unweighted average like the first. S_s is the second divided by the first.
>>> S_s 1.11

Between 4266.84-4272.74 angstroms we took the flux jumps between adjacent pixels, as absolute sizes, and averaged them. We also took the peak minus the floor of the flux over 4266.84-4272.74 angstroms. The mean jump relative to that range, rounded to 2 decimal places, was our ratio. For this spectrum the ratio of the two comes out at 0.39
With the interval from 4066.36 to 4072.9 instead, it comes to 0.30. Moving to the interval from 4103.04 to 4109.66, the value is 0.25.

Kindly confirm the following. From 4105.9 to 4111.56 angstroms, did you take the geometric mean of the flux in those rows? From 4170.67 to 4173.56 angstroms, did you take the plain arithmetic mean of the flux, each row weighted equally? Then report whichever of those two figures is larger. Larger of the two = 8.7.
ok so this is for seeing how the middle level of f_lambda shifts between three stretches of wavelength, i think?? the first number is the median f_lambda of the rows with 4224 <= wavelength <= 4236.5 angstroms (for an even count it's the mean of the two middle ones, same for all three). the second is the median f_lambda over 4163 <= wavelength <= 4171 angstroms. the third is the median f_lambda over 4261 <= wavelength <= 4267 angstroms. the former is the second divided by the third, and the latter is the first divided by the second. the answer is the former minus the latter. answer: 0.0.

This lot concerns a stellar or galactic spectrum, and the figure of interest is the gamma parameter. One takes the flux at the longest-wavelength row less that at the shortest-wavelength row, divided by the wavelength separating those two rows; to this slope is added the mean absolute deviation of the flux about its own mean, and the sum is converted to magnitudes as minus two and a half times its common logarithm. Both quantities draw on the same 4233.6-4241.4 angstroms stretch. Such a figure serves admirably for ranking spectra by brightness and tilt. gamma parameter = 0.73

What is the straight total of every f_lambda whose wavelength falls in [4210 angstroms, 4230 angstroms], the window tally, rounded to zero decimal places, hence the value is 212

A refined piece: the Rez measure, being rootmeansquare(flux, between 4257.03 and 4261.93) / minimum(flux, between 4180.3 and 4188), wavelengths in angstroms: 1.01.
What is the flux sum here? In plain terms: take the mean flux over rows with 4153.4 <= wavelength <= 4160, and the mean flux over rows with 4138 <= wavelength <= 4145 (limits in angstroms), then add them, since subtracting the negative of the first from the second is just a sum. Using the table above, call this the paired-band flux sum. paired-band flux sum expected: 18.3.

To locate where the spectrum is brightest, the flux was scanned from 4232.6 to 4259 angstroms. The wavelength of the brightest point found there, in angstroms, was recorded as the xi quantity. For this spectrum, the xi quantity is 4241.86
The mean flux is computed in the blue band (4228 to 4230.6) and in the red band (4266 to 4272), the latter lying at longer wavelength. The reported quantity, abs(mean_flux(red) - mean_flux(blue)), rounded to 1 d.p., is 0.1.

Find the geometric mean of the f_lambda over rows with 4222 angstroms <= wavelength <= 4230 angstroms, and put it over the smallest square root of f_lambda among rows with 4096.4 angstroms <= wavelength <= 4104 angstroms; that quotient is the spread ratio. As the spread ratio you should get 4.49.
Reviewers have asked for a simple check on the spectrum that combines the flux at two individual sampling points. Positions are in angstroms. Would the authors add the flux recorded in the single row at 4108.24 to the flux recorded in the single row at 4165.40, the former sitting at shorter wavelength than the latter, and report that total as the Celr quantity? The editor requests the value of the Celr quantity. 20.5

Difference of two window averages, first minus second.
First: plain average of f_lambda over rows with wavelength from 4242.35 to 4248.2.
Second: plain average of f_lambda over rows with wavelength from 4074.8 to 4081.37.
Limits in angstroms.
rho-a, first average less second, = 0.80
